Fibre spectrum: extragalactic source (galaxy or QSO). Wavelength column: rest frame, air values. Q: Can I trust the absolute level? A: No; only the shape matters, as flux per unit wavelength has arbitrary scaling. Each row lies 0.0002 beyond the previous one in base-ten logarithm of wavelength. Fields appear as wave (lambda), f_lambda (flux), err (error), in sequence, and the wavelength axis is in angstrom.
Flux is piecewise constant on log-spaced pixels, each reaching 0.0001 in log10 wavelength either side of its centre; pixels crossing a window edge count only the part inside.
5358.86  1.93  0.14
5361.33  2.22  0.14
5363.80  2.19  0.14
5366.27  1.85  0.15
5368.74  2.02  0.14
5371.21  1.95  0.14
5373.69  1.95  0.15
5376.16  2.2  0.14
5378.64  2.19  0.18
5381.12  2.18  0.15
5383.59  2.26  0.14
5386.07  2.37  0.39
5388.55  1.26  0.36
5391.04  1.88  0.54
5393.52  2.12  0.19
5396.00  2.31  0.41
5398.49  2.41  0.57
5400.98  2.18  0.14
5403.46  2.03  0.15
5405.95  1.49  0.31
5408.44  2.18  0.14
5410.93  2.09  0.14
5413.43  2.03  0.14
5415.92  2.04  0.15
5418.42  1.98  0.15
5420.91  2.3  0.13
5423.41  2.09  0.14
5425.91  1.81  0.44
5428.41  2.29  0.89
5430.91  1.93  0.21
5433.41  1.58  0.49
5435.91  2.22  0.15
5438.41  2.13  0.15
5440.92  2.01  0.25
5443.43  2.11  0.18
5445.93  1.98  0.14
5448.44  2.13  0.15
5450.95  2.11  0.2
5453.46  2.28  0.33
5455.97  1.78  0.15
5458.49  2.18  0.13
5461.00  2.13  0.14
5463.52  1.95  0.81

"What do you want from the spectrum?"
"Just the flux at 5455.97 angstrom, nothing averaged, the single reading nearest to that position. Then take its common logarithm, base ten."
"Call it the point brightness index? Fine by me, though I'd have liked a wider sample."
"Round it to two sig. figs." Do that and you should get 0.25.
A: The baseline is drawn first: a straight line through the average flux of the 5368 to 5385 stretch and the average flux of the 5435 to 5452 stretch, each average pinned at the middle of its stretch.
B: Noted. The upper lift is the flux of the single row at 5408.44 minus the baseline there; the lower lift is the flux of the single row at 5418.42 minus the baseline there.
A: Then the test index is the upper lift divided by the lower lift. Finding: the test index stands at -0.6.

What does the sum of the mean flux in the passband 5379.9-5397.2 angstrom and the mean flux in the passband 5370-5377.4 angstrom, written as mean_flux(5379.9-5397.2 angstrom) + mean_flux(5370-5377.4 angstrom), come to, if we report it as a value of 4.09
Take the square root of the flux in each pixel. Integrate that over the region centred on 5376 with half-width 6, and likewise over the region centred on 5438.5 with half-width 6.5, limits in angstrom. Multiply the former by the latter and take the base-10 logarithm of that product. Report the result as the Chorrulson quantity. 2.50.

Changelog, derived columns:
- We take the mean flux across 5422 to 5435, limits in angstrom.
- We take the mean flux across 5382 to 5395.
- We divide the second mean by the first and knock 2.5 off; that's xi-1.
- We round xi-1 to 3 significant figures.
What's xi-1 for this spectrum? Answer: -1.48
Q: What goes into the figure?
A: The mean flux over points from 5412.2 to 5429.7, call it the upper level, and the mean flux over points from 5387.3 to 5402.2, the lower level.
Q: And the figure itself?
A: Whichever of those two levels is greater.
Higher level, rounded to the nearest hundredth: 2.08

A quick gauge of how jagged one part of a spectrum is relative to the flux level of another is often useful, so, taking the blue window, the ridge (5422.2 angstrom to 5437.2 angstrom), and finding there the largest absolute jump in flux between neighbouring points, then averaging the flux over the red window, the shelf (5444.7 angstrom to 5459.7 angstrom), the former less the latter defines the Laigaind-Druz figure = -1.44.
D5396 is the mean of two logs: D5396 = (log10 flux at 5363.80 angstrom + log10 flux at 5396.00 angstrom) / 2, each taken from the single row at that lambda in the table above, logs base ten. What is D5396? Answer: 0.35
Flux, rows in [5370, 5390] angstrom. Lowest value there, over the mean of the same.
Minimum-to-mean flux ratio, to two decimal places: 0.62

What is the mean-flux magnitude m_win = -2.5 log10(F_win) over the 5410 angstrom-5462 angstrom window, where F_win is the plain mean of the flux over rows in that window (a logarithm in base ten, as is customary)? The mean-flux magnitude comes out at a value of -0.783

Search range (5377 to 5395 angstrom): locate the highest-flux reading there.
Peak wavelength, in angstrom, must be 5386.07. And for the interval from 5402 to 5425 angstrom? 5420.91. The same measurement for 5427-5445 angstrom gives 5428.41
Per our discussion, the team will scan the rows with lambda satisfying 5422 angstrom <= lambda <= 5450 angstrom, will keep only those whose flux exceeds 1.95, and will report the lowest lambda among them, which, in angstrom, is 5423.41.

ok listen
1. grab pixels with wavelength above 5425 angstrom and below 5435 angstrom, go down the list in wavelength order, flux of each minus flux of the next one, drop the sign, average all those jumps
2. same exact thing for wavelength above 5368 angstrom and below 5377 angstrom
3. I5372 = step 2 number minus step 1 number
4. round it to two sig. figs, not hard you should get -0.29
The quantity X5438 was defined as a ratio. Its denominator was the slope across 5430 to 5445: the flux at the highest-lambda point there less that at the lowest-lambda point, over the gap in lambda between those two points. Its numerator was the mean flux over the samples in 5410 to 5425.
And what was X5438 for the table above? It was 145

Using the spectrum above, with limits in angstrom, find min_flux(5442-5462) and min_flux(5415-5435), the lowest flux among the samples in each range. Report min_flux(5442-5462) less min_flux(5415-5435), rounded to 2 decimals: 0.20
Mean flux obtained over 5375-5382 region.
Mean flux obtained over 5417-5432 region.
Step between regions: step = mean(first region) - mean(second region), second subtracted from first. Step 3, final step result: 0.12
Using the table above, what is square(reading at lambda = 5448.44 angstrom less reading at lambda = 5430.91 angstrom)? 0.04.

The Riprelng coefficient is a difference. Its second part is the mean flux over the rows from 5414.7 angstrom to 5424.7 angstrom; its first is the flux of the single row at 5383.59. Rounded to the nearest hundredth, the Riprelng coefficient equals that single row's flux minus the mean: 0.16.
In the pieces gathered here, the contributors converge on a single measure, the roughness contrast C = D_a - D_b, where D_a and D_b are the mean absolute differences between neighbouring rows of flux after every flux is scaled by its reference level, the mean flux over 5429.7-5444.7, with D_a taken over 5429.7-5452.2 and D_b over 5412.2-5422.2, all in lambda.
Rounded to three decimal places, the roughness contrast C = 0.035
